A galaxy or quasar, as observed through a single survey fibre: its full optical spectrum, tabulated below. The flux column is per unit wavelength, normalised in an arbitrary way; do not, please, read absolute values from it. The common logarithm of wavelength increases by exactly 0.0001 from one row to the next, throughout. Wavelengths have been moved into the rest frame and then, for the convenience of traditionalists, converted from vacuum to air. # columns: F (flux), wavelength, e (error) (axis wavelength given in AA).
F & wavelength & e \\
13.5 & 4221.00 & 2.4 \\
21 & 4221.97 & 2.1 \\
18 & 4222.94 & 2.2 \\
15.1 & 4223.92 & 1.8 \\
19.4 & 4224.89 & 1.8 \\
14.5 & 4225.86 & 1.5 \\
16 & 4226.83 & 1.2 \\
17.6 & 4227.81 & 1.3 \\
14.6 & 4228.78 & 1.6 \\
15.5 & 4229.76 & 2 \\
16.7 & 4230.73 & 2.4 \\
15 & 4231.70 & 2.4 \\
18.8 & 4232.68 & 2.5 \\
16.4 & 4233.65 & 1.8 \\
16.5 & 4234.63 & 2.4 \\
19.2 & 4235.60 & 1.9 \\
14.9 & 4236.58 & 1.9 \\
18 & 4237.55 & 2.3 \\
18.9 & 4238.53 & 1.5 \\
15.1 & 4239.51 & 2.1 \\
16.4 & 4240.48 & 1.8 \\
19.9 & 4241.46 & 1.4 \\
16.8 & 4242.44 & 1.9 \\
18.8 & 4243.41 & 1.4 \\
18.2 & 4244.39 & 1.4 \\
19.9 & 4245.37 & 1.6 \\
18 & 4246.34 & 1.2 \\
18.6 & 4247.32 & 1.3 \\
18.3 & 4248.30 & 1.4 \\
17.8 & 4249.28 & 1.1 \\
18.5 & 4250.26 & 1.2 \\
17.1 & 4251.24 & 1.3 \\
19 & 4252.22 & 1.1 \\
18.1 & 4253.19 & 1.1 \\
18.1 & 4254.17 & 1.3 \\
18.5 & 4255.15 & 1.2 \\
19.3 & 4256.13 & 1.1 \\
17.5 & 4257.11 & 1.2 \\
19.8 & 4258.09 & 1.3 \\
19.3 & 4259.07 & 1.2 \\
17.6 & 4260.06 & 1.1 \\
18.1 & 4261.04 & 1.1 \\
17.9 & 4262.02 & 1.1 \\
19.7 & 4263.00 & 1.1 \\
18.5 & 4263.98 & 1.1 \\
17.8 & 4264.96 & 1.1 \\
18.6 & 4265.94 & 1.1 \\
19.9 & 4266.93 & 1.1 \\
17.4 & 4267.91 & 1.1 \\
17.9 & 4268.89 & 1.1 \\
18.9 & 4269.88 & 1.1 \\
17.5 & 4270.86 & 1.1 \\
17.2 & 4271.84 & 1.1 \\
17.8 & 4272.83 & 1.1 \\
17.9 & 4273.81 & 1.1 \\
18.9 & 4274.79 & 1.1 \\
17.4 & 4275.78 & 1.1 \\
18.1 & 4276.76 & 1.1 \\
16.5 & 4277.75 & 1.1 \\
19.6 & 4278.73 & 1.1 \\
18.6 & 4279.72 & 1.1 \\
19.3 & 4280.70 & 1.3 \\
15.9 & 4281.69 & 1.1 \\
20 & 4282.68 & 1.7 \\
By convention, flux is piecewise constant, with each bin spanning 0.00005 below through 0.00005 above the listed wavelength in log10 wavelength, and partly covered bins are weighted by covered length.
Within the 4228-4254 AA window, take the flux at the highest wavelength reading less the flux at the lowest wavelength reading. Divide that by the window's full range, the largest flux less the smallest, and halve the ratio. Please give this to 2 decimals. 0.33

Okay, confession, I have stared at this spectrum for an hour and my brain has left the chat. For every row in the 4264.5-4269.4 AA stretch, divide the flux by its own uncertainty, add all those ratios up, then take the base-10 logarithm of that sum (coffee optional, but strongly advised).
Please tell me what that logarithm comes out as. 1.92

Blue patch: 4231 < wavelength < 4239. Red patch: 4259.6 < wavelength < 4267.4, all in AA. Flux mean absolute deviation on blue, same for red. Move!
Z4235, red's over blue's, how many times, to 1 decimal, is 0.4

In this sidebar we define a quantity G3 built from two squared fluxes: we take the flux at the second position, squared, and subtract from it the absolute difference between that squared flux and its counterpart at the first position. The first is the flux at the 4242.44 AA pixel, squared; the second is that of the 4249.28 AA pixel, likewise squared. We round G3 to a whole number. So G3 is 282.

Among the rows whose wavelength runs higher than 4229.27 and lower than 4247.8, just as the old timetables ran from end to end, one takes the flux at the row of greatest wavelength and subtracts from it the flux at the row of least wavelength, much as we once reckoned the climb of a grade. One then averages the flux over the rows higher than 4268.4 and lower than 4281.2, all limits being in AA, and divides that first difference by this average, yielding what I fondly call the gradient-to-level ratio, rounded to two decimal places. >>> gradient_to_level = 0.17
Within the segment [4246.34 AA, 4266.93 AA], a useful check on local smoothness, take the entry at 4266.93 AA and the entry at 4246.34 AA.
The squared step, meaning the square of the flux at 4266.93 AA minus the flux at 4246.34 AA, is 4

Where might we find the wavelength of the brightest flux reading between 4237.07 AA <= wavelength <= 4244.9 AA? 4241.46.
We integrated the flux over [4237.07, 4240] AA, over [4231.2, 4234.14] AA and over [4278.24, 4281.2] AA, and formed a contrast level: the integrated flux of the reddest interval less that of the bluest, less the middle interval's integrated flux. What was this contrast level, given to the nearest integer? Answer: -43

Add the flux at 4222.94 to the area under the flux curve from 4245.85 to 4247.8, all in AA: 53.8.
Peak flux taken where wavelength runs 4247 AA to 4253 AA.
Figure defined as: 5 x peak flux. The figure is 95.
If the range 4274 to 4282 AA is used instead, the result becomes 98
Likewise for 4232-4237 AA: 96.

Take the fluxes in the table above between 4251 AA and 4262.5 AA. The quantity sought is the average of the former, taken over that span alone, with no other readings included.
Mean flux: 18.4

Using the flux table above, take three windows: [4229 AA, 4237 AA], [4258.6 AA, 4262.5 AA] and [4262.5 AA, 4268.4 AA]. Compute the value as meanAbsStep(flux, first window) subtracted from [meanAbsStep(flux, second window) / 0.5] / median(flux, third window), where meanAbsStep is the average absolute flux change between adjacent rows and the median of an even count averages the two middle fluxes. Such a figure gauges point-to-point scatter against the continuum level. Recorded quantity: -2.2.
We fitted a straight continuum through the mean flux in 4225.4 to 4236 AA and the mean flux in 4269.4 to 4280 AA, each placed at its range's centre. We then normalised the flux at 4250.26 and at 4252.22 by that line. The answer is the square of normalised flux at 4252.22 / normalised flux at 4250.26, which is 1.05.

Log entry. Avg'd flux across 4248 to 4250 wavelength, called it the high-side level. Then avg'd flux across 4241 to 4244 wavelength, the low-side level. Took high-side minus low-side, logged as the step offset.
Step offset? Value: -0.4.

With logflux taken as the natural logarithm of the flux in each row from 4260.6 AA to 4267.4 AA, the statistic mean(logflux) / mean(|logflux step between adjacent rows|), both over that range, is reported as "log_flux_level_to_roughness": 55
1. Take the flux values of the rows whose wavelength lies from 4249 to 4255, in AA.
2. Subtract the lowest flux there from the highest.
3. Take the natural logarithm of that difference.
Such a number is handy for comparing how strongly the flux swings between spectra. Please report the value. 0.64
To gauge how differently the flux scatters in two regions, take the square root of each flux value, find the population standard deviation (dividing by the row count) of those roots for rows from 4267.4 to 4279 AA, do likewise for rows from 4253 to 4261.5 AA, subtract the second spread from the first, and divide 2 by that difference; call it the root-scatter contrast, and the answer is 259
